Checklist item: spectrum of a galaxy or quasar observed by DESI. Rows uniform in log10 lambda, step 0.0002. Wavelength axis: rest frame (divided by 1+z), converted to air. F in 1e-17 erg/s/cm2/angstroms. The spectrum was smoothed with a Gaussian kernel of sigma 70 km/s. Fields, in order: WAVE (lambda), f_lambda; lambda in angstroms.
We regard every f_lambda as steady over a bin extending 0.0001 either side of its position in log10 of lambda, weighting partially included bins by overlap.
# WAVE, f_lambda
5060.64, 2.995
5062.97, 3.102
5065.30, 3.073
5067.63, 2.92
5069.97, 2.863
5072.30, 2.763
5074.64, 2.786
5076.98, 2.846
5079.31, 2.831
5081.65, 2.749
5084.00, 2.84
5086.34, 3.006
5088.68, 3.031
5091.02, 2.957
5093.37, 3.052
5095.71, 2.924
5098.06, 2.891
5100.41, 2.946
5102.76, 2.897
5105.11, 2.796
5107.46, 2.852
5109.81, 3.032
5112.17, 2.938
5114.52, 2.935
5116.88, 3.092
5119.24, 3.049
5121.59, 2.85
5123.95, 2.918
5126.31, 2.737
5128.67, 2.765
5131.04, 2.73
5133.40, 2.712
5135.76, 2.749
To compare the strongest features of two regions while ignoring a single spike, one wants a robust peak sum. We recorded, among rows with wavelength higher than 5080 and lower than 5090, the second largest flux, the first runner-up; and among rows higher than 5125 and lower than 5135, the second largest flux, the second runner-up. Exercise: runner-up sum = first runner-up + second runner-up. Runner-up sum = 5.7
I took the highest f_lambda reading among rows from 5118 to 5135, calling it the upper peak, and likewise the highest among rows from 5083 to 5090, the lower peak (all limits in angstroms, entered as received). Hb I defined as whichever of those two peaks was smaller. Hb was 3.031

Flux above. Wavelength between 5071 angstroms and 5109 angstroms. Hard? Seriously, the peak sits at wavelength 5093.37 angstroms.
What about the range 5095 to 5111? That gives 5109.81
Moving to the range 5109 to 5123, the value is 5116.88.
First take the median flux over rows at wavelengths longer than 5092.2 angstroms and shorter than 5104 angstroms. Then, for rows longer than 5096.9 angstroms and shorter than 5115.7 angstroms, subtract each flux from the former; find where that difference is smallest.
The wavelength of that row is 5109.81 angstroms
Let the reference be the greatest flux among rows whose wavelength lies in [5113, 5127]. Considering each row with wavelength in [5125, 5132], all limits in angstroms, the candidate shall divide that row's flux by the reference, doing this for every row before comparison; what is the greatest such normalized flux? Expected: 0.89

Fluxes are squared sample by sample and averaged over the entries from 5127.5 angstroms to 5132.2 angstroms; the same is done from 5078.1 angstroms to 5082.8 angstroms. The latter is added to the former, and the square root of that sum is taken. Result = 3.92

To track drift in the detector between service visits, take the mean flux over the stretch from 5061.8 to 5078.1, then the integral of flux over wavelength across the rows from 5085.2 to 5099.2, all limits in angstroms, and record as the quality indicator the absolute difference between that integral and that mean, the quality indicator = 39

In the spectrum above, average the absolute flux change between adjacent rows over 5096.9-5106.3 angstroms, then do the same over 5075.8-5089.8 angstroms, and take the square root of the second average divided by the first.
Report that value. 1.05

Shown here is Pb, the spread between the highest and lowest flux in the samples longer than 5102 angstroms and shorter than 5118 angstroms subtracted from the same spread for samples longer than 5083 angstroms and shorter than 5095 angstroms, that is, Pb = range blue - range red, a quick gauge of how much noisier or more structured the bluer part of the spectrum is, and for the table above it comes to -0.08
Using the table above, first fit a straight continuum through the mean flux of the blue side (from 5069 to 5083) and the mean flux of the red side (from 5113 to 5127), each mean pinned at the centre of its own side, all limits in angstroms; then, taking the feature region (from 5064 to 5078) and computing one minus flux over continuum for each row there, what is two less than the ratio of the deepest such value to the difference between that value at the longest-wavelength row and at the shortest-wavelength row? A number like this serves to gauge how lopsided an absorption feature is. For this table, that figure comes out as -1.9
